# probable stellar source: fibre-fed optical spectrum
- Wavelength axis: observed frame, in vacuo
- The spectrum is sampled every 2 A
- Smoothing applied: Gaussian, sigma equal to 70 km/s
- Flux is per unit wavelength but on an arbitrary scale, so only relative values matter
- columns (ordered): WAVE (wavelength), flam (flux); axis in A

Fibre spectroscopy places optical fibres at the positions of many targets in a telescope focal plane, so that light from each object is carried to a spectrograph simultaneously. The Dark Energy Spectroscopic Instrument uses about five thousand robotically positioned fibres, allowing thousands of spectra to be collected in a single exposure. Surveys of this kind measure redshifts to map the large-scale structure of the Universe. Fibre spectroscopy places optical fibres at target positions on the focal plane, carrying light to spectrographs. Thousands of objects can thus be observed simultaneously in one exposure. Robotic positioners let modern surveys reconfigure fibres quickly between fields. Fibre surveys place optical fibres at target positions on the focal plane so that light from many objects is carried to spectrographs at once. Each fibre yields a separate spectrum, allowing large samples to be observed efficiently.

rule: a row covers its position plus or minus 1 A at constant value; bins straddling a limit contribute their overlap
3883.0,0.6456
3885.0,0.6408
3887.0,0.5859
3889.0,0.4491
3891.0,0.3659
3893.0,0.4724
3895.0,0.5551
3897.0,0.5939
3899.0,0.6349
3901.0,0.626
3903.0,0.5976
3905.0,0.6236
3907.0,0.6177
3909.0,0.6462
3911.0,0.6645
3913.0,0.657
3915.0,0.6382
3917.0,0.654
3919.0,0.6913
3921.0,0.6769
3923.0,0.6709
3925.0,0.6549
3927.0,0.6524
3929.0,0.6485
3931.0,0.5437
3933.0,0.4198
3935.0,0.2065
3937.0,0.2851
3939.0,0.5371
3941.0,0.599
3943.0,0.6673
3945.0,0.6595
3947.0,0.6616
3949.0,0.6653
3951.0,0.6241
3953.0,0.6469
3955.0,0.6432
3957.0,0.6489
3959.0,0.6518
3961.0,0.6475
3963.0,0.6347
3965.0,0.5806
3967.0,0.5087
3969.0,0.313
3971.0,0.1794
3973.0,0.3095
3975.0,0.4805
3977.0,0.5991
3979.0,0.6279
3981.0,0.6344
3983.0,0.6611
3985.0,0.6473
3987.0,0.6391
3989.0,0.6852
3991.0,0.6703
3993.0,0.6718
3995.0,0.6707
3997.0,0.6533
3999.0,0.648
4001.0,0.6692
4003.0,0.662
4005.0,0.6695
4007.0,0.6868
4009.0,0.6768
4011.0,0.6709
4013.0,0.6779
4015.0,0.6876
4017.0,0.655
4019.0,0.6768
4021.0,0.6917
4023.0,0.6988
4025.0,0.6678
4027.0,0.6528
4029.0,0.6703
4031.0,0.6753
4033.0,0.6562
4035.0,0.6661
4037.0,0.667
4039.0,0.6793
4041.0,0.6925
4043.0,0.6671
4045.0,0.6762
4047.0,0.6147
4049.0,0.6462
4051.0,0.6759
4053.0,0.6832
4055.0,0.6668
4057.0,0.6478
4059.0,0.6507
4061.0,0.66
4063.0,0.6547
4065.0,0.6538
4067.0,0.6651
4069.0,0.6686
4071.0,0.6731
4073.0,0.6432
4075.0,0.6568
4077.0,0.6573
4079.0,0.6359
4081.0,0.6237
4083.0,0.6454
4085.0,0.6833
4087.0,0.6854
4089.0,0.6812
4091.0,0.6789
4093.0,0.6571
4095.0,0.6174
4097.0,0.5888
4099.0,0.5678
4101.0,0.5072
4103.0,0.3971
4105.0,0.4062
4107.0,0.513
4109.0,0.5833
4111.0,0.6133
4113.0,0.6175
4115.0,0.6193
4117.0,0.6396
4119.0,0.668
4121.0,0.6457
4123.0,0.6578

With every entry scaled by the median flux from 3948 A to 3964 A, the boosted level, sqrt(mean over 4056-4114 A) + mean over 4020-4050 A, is 2.01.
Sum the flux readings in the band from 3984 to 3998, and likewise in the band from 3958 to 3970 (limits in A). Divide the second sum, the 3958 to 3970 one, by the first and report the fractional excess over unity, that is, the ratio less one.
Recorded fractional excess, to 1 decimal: -0.3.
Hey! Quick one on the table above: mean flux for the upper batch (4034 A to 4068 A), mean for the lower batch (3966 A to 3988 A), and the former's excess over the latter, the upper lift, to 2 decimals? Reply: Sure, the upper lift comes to 0.15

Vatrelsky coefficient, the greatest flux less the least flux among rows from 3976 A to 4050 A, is 0.10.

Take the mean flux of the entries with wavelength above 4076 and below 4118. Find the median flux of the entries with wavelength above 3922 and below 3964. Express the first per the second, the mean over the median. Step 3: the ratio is 0.93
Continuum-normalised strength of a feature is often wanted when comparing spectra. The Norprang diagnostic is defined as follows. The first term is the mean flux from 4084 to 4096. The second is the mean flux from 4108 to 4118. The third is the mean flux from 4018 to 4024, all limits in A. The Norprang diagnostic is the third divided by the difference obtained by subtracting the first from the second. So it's -13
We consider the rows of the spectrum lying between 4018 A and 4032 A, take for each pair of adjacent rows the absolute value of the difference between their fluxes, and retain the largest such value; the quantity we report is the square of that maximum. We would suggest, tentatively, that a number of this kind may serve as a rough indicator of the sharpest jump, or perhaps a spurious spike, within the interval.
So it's 0.0010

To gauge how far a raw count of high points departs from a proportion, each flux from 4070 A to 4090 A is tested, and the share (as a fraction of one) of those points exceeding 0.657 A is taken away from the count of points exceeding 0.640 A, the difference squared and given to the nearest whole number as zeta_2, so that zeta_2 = 56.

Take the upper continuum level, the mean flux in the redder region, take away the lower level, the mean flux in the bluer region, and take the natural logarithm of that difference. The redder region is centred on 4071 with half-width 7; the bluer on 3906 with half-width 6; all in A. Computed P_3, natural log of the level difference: -3.5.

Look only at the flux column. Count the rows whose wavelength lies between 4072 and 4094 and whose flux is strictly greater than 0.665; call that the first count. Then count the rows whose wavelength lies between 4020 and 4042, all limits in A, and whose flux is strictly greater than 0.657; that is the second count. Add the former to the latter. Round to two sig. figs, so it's 13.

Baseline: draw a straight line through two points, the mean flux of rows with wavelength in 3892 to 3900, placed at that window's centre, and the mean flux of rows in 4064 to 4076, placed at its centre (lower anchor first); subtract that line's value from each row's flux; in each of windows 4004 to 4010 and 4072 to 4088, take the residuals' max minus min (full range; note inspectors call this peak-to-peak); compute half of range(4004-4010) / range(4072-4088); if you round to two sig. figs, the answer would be 0.14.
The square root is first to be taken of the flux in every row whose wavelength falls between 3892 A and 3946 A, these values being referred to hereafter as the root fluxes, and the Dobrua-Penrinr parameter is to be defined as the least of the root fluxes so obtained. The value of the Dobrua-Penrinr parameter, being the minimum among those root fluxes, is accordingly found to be 0.45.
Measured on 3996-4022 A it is 0.80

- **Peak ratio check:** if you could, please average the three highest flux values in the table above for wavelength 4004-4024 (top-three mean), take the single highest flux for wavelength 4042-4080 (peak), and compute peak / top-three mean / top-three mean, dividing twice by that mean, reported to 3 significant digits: 1.42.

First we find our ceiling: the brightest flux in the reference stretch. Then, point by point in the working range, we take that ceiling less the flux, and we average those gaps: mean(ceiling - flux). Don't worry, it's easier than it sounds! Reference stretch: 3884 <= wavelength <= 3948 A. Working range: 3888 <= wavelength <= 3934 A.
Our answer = 0.09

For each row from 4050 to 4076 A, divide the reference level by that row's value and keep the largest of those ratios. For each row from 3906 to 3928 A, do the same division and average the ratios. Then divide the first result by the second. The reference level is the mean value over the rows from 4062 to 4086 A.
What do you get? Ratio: 1.02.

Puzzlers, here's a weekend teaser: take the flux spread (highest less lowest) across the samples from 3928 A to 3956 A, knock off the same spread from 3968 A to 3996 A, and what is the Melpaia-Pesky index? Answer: 0.0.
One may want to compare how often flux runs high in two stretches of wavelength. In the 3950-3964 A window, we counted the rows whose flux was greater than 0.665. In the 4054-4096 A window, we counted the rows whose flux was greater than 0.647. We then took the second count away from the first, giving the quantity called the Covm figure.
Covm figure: -16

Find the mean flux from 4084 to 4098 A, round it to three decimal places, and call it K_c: 0.656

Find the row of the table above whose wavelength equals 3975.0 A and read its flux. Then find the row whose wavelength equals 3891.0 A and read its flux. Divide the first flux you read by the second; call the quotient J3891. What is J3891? 1.31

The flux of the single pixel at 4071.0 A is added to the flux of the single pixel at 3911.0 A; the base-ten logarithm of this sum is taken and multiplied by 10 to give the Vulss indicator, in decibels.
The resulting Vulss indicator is 1.3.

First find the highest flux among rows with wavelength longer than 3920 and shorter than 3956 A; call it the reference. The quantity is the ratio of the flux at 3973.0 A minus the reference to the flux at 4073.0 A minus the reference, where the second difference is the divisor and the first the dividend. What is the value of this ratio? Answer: 11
